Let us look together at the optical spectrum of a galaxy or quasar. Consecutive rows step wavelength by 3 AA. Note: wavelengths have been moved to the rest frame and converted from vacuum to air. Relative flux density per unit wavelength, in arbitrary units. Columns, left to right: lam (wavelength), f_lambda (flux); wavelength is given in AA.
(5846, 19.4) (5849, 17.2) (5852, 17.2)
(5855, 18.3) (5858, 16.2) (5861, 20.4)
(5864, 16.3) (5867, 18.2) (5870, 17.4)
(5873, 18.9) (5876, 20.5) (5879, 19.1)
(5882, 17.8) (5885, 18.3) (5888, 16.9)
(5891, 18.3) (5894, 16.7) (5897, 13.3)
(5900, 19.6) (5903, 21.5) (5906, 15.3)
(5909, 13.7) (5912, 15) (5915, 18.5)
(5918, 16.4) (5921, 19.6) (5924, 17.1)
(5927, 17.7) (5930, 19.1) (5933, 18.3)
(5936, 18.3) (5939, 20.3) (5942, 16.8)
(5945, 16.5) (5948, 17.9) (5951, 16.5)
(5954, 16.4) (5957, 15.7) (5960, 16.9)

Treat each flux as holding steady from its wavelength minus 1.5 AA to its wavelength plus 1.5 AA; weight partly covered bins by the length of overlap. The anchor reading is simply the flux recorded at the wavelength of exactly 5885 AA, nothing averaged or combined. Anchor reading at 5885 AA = 18.3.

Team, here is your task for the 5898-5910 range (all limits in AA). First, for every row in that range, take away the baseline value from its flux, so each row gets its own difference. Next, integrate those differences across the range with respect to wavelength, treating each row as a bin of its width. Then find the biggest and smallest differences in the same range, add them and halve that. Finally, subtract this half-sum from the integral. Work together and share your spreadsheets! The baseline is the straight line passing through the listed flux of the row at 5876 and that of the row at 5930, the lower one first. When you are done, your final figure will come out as -25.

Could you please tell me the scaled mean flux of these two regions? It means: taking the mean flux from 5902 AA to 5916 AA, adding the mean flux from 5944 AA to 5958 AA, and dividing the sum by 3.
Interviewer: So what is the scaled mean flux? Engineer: 11.1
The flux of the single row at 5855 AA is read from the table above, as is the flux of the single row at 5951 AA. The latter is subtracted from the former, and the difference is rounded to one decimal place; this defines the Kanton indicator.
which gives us 1.8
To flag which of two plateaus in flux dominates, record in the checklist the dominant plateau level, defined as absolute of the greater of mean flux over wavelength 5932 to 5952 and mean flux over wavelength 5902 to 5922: 17.8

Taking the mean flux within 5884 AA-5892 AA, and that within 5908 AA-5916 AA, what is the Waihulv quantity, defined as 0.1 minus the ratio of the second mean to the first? -0.78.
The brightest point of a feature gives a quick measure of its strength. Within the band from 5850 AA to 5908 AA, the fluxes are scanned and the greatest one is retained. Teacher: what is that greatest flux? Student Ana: 21.5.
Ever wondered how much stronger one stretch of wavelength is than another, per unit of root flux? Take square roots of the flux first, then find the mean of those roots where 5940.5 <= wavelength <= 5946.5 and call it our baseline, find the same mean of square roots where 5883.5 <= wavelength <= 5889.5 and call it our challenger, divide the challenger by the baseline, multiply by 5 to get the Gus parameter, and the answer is 5.14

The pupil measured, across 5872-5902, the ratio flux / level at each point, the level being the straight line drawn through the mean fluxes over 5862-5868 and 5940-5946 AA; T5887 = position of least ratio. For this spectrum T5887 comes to 5897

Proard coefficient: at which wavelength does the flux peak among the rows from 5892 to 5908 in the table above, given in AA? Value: 5903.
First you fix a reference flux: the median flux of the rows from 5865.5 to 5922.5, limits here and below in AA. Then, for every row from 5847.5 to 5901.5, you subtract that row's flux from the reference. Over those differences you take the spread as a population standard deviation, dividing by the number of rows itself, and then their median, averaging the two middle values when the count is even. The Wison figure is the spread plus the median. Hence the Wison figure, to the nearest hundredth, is 1.85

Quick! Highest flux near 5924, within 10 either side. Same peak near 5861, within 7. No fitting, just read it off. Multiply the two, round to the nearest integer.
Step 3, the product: 400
